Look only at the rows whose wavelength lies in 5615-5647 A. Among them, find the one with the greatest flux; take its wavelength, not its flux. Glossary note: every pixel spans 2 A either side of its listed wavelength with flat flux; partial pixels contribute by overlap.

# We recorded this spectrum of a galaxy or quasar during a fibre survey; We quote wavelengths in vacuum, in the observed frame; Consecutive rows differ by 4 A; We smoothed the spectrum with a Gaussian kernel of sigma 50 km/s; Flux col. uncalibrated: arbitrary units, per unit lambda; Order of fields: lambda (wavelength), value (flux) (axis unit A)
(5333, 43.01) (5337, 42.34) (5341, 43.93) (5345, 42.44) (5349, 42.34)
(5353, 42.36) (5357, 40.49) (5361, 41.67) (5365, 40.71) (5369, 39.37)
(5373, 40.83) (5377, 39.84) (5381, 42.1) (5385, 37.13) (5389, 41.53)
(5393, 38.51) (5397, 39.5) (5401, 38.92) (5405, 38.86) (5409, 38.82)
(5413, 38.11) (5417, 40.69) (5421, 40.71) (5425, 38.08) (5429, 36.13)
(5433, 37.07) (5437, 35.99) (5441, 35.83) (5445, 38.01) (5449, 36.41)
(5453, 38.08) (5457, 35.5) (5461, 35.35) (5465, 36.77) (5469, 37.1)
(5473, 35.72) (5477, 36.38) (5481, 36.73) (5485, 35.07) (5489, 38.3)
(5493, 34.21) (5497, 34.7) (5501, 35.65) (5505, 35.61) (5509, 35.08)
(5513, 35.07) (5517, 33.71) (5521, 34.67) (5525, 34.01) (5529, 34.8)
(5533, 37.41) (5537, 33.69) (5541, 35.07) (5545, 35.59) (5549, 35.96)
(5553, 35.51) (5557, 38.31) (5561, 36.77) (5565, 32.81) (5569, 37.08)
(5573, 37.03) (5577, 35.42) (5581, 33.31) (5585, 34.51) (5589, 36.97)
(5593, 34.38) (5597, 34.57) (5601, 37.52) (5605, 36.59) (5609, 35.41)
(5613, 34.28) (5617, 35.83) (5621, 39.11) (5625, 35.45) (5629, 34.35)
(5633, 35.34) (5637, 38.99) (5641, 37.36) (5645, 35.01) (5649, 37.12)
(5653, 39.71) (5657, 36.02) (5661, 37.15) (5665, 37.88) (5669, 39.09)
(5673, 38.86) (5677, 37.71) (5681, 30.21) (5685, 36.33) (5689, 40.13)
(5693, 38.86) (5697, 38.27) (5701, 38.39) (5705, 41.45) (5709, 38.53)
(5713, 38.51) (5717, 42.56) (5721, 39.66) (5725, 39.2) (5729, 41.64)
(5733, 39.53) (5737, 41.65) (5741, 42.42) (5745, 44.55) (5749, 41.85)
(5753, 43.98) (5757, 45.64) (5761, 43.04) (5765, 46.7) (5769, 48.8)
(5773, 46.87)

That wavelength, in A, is 5621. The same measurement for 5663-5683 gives 5669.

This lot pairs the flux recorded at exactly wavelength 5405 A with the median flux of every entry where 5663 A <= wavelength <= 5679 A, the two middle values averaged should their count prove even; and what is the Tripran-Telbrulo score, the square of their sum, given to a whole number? 5964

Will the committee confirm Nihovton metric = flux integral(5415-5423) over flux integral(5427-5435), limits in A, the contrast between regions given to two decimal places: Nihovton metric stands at 1.11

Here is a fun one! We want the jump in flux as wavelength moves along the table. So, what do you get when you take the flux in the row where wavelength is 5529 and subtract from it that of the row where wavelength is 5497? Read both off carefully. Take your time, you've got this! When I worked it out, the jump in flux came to 0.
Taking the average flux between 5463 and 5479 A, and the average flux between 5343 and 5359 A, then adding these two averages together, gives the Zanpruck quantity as 78.4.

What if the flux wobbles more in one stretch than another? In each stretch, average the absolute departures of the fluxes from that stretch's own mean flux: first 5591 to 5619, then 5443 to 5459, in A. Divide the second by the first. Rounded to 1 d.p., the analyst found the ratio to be 1.1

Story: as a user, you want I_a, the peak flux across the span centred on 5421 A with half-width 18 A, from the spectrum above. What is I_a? 40.71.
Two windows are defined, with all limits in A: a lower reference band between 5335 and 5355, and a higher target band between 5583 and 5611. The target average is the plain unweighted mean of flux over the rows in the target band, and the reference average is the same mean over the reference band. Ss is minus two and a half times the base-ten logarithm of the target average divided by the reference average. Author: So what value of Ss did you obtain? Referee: 0.19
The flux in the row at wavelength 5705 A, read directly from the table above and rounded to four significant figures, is 41.45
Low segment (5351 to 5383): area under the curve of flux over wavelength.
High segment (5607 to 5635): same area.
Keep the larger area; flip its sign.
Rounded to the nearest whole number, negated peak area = -1309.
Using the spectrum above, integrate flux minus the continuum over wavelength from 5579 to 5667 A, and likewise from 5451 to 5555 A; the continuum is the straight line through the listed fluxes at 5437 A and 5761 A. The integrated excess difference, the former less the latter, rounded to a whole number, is -146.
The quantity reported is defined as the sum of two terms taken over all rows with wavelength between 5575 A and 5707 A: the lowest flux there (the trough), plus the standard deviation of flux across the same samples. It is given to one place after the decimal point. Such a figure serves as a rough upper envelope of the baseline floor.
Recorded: 32.5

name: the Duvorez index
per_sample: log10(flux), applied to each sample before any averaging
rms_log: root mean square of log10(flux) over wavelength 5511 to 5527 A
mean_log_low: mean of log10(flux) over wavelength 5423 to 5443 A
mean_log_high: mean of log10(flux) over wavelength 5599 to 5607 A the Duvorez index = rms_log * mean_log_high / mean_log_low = 1.54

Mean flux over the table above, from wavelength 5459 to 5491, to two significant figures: 36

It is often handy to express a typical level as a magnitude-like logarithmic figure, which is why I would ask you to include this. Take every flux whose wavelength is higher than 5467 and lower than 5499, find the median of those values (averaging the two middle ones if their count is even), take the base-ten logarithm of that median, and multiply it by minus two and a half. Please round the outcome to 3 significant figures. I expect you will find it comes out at -3.89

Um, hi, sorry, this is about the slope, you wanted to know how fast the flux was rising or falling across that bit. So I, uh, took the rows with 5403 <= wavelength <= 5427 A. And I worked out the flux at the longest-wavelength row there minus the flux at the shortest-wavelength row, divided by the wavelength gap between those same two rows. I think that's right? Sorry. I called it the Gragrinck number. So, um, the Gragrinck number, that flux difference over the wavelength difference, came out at -0.04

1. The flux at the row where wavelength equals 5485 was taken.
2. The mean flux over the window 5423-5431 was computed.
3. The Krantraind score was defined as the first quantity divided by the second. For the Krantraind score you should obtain 0.95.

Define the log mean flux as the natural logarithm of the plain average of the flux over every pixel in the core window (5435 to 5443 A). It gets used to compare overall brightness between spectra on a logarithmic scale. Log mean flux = 3.58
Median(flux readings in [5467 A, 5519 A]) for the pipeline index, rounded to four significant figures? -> 35.61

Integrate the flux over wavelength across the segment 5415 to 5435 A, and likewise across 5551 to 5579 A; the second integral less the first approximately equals 241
